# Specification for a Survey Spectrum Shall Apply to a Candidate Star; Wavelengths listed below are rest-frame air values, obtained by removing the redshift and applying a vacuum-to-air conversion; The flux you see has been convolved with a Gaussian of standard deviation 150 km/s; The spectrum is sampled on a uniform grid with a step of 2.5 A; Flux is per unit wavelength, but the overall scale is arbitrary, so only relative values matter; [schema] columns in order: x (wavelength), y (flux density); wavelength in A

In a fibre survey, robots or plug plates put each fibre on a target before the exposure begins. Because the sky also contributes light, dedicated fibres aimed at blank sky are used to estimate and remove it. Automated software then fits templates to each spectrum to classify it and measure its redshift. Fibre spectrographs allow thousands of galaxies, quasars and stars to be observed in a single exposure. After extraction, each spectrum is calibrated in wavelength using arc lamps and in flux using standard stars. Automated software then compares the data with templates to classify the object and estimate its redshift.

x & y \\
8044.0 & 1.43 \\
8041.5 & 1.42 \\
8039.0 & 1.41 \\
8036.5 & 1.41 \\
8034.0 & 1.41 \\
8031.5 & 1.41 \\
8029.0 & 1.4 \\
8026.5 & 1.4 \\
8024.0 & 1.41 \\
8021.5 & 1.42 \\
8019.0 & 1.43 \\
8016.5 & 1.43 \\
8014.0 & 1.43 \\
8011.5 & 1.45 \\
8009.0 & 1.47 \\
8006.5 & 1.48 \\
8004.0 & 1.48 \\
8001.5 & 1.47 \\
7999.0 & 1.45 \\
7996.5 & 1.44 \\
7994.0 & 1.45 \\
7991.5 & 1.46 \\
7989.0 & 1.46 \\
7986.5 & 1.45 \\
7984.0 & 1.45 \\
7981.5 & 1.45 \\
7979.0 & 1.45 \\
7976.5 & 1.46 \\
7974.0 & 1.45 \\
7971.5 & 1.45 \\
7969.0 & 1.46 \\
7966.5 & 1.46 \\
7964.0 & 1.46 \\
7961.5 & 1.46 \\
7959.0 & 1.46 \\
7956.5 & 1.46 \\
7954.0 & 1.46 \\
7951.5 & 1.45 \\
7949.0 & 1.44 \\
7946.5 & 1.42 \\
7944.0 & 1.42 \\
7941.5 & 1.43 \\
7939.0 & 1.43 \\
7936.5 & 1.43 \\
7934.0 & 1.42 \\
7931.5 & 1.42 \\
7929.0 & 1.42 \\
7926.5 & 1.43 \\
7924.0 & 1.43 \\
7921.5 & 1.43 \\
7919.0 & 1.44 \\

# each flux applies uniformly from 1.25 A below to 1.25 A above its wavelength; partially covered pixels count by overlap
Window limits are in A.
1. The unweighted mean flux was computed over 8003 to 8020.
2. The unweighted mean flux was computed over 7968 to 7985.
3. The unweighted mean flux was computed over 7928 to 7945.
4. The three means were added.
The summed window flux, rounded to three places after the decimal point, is 4.330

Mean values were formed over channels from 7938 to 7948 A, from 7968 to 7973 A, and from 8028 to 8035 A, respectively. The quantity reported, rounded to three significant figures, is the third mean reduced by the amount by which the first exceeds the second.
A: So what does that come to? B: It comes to 1.44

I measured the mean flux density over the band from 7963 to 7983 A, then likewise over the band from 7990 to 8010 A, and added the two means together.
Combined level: 2.92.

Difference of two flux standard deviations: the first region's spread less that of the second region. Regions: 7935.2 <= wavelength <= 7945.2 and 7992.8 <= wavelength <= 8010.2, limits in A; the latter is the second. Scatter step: -0.011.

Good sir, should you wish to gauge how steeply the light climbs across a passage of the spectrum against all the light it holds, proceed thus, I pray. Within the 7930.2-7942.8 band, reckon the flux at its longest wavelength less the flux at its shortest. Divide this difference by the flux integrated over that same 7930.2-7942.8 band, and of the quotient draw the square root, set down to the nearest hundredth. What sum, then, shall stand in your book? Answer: 0.02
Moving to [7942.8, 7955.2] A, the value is 0.05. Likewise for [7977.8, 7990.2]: 0.02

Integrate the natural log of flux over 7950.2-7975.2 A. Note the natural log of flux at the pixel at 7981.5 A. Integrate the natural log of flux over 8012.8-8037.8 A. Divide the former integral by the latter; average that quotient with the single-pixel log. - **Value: 0.728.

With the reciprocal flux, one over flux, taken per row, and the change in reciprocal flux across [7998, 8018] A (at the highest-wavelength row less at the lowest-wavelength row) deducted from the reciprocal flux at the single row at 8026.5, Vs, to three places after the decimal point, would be 0.705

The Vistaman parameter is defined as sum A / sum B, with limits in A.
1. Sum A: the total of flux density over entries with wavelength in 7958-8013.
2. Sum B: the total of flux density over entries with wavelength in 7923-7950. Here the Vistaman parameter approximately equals 2.0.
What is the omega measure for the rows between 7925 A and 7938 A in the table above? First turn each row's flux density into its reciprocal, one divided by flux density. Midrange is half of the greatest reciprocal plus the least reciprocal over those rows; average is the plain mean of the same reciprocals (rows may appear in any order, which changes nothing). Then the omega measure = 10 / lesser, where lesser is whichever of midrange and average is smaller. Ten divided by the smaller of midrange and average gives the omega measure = 14.25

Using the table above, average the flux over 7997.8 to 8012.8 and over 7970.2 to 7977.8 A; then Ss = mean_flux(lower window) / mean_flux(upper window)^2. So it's 0.676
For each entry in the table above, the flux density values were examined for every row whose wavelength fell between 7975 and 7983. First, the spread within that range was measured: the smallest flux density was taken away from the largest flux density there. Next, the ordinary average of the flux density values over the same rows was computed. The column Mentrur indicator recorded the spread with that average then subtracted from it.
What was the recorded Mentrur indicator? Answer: -1.44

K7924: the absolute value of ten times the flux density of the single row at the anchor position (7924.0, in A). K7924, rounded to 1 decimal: 14.3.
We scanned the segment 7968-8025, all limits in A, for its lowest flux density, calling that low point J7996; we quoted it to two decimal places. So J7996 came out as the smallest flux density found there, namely 1.41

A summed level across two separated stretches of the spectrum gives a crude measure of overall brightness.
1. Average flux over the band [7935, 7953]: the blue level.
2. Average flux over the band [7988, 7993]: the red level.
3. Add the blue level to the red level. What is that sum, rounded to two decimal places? 2.89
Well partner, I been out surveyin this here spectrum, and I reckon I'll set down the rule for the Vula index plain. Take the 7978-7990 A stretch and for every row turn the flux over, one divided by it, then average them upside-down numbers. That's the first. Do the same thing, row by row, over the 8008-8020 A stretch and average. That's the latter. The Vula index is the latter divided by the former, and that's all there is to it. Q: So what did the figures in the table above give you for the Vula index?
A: 1.01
